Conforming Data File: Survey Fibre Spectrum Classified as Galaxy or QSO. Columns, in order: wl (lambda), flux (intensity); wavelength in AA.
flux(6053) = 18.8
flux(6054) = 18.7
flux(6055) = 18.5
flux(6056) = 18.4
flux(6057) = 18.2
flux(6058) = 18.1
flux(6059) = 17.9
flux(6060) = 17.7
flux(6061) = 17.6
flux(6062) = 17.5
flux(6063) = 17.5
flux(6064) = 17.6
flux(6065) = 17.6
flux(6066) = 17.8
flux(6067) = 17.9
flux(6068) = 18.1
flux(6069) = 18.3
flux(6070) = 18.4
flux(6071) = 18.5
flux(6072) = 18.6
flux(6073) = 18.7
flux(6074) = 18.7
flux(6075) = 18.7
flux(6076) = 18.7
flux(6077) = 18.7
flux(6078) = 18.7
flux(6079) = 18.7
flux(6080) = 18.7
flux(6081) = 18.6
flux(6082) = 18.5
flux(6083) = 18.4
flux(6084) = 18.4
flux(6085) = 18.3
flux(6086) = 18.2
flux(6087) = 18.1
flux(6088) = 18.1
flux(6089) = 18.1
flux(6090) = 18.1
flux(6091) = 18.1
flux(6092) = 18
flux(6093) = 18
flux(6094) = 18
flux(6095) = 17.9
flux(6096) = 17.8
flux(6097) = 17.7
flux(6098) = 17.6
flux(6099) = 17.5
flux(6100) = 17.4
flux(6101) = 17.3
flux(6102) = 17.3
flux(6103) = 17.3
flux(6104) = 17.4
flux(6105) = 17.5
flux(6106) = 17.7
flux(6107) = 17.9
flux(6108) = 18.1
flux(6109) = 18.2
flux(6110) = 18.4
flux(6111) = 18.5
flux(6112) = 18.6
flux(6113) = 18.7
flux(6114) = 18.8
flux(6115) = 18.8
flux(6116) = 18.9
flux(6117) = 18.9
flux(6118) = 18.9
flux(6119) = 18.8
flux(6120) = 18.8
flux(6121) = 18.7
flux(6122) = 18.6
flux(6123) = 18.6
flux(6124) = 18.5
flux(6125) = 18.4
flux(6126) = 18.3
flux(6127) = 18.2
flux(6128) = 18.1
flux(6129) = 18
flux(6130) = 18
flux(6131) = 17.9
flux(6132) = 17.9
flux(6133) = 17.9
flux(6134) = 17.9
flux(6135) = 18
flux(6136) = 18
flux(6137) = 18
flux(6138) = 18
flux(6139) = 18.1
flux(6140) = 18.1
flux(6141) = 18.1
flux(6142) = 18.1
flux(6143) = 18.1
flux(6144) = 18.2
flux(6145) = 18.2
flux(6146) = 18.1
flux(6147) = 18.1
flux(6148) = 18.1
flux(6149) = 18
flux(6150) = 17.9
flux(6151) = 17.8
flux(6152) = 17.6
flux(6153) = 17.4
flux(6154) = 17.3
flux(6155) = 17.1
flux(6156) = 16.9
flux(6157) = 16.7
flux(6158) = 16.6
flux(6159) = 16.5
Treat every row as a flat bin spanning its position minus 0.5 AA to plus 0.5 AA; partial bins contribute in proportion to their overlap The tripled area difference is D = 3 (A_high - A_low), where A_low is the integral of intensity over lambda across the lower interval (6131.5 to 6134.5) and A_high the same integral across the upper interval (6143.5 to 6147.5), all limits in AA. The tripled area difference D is 57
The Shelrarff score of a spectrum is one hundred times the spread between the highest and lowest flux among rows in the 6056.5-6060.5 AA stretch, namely 50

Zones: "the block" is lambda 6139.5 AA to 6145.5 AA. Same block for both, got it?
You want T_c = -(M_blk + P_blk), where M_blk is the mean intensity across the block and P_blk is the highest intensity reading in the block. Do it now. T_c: -36.3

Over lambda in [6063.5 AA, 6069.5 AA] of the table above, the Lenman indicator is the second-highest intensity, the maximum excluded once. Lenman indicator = 18.1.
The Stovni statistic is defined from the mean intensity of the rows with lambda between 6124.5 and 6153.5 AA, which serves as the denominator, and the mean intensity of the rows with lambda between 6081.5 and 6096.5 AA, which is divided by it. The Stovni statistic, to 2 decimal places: 1.01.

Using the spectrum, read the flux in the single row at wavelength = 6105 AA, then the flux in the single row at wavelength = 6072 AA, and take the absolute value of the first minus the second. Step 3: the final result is 1.1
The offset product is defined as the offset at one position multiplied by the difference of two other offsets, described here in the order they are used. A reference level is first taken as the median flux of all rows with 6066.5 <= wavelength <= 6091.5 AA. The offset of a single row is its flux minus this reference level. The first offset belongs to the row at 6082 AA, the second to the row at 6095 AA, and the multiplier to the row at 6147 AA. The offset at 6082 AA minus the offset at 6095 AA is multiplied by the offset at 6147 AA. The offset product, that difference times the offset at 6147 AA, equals -0.18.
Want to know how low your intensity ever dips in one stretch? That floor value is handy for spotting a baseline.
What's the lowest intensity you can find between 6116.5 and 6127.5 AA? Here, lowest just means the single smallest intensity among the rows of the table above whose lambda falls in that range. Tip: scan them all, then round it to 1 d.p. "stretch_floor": 18.2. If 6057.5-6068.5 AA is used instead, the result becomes 17.5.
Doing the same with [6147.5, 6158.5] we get 16.6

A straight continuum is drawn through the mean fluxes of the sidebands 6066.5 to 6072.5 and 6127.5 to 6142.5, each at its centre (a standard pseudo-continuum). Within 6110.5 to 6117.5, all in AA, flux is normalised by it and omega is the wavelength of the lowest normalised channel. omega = 6111 AA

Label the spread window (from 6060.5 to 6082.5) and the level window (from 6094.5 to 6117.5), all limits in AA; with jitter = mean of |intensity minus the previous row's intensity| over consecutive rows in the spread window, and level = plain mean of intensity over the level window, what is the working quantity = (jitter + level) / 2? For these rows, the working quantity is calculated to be 9.04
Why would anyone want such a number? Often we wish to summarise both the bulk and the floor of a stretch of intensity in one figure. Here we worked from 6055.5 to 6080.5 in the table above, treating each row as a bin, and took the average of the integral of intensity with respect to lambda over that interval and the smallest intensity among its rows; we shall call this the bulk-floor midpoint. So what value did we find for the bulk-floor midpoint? 236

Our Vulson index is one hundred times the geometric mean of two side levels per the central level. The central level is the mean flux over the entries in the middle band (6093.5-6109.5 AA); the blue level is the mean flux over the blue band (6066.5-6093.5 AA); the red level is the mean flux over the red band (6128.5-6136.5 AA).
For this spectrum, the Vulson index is 103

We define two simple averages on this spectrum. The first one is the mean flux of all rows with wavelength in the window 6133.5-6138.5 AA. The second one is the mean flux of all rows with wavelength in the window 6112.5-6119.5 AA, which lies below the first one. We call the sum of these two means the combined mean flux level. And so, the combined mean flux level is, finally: 36.8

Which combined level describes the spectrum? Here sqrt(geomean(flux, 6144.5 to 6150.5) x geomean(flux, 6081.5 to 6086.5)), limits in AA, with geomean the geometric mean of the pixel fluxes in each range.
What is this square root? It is 18.2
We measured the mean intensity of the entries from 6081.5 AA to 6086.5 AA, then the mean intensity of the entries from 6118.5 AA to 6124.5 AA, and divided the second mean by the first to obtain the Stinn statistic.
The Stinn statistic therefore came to 1.02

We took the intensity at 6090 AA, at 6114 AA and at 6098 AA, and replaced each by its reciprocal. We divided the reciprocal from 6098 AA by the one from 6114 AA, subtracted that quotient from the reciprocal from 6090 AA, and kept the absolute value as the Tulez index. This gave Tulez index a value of 1.01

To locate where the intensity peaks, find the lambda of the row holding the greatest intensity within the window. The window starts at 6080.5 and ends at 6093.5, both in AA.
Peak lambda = 6081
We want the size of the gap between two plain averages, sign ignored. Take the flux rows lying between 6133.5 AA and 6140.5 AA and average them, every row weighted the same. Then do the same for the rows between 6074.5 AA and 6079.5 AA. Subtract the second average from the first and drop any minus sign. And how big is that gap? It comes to 0.7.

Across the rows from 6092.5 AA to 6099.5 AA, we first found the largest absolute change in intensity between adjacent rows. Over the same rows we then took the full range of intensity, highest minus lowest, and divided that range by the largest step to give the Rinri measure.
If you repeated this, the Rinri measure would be 5.0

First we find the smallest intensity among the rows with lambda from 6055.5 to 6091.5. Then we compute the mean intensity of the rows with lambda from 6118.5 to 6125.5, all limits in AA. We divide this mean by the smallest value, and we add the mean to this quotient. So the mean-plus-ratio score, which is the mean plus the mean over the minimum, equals 19.7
